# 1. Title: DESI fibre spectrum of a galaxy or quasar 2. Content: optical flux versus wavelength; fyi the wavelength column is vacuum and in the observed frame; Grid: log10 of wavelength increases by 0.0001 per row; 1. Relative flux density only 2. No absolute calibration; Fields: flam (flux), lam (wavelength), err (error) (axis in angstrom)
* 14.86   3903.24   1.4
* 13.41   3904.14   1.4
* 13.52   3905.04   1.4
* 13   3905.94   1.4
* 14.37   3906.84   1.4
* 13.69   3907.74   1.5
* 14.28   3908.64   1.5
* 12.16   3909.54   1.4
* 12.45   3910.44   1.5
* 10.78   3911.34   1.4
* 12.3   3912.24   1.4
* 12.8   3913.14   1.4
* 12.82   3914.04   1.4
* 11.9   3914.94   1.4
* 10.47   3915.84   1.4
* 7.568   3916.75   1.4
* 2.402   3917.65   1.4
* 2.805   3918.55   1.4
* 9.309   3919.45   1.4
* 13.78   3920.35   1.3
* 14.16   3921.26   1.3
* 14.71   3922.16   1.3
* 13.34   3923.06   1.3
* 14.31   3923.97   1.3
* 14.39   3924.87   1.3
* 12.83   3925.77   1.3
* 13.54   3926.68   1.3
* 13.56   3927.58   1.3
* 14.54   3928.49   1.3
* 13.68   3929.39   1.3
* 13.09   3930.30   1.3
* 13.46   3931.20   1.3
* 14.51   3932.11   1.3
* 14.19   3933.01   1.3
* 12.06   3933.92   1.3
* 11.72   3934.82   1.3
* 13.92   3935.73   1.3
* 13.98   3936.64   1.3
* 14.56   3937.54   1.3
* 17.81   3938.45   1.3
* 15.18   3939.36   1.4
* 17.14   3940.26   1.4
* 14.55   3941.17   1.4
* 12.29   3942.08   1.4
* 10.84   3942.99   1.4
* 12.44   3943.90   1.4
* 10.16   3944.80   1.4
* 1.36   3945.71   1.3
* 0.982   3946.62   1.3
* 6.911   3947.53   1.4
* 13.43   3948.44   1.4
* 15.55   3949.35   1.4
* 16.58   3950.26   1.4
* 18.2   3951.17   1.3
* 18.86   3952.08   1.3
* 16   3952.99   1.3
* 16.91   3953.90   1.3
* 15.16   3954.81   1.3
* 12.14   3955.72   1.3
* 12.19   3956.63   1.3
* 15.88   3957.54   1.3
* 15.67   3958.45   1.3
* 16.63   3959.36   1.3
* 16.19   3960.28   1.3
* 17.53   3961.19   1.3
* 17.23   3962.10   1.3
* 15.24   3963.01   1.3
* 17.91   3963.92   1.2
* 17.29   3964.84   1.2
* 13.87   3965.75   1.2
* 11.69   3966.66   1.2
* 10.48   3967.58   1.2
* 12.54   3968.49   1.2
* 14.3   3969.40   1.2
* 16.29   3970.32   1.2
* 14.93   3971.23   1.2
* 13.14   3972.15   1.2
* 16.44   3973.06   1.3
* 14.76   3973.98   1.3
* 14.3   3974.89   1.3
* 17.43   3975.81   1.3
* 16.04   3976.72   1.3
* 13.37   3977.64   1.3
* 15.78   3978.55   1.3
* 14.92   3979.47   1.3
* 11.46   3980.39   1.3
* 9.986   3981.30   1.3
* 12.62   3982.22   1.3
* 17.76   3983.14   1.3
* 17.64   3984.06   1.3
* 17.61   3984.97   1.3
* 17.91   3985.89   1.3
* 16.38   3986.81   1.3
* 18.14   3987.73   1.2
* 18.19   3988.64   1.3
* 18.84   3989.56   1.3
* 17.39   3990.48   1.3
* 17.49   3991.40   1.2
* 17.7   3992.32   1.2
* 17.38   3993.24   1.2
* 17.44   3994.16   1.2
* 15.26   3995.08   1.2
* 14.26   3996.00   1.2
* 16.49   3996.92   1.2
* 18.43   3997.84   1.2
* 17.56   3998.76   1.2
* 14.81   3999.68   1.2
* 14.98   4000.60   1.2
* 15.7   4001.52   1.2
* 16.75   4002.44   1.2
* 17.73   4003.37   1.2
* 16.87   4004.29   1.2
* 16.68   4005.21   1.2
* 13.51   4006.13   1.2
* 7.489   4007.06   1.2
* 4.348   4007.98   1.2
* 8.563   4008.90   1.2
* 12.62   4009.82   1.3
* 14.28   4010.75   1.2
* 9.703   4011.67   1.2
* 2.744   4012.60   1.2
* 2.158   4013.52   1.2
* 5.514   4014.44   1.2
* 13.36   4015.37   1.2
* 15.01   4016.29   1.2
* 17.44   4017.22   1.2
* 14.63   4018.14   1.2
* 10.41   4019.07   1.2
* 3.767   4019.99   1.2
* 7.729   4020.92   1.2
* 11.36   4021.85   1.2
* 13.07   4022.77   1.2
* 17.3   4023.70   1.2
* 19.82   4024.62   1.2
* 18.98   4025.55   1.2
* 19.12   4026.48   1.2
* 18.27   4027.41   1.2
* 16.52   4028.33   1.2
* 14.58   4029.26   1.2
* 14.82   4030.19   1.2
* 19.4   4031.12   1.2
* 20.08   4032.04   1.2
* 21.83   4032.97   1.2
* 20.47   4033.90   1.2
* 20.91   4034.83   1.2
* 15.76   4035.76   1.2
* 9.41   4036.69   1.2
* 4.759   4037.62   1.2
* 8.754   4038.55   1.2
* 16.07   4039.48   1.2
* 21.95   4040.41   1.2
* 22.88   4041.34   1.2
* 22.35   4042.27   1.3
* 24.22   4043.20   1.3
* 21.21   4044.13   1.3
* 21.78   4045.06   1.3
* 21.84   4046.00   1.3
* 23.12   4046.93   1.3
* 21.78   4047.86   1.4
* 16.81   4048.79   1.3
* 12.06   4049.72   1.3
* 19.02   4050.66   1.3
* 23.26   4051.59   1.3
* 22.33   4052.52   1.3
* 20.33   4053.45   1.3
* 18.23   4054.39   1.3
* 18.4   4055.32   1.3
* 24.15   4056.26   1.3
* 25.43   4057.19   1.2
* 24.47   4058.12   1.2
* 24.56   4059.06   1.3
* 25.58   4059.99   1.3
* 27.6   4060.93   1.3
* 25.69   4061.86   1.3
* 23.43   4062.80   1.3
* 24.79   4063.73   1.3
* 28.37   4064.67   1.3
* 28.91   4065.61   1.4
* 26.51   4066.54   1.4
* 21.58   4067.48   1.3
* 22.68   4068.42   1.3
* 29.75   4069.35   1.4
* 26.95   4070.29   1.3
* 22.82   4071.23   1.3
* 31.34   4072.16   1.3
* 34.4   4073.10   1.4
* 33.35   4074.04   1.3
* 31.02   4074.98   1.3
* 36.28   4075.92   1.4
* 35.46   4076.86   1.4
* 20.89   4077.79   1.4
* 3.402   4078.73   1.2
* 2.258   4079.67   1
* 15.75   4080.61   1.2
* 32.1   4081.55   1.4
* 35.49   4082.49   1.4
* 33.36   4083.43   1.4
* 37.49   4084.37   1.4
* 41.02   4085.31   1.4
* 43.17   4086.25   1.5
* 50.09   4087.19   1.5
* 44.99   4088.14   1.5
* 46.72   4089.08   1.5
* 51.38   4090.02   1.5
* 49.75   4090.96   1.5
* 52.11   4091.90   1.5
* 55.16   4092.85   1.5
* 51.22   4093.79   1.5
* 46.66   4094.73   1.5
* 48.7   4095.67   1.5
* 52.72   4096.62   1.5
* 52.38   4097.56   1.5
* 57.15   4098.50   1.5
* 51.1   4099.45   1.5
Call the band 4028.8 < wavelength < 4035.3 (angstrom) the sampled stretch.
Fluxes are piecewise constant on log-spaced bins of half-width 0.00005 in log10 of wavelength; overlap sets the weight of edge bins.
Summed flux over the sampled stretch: 132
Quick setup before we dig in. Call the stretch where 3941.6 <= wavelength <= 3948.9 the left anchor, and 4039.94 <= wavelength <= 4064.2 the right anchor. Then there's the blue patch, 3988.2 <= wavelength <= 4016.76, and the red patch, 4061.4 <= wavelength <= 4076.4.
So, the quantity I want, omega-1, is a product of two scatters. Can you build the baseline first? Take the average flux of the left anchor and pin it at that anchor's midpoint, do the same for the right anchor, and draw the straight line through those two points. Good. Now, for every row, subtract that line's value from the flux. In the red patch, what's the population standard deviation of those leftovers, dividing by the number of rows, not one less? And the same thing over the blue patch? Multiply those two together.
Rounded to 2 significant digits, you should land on 22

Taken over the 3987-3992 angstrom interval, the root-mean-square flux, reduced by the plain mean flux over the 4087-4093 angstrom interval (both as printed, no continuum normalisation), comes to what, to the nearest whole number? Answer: -32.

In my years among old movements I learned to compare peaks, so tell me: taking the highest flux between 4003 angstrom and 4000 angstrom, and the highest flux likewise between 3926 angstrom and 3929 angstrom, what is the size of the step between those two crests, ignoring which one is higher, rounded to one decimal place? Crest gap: 2.2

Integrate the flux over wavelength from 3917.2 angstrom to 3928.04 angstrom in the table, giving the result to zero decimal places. 126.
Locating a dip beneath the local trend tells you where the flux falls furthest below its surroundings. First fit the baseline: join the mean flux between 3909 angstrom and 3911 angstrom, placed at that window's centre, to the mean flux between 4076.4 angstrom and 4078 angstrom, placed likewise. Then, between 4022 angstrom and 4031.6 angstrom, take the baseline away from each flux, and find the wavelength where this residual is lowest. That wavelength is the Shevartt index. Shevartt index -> 4022.77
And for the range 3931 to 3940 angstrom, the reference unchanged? 3934.82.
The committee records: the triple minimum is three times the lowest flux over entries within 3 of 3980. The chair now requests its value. 30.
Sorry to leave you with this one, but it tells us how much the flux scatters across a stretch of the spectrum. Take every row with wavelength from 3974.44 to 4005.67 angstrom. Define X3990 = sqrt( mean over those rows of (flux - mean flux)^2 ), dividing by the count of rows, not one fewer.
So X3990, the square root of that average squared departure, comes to 2.0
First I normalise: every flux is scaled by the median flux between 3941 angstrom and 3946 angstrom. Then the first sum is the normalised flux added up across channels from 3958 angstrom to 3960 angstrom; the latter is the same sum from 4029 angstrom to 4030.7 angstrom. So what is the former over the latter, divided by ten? 0.11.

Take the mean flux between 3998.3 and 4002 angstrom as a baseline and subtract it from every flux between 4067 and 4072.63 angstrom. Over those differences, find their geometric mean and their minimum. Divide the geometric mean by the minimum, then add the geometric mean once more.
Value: 11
